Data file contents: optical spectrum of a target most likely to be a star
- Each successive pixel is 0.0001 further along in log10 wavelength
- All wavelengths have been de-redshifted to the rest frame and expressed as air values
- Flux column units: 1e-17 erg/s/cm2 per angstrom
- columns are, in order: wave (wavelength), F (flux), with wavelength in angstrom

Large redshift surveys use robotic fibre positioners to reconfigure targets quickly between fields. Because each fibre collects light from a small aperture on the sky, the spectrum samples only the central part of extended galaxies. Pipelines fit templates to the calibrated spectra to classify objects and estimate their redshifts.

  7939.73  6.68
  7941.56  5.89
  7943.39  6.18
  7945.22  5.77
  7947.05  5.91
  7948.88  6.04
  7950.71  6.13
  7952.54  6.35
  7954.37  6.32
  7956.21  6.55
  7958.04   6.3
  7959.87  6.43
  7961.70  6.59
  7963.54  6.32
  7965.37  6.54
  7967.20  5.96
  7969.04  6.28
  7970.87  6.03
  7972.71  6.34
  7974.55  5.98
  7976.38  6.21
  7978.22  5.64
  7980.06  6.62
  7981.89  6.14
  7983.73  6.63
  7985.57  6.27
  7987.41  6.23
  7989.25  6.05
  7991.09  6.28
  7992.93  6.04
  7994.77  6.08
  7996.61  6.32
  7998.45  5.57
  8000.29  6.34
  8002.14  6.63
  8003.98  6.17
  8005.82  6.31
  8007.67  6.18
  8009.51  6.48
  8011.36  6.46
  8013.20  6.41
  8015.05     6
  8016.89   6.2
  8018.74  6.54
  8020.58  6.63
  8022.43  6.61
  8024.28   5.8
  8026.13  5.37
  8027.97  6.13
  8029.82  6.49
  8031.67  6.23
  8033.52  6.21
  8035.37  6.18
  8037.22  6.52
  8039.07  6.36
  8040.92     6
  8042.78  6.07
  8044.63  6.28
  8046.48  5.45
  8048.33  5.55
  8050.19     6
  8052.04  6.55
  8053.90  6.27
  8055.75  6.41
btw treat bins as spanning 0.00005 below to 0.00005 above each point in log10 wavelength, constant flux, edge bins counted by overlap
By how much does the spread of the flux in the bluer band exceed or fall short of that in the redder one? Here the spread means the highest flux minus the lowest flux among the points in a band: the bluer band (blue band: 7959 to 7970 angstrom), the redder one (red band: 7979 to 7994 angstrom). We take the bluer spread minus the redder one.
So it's 0.04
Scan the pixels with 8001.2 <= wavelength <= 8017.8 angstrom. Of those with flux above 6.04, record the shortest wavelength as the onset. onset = 8002.14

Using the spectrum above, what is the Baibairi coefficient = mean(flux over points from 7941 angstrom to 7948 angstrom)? 5.94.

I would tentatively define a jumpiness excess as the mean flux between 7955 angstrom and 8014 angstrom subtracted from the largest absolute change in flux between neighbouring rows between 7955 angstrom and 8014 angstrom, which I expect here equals -5.28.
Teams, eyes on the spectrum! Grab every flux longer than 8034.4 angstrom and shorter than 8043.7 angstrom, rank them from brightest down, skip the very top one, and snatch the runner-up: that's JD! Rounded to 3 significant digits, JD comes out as 6.36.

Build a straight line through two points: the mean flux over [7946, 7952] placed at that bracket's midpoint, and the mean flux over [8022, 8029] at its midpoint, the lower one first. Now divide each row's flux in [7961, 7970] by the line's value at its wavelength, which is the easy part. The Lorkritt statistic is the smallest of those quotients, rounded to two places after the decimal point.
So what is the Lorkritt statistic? 0.99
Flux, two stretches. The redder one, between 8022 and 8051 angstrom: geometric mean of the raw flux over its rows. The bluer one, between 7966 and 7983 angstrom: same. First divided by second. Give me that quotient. 0.990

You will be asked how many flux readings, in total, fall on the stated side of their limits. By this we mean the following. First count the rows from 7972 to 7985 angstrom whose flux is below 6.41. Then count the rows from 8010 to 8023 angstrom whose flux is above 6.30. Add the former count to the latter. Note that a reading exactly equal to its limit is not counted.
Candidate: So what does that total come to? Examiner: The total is 10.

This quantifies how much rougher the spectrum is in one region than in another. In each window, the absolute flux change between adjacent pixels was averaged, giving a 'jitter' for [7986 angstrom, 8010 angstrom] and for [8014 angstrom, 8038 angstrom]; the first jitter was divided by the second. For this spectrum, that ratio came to 1.03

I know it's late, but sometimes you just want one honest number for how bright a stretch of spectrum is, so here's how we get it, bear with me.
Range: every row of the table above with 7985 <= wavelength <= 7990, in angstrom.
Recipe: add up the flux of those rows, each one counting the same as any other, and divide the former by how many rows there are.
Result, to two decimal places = 6.18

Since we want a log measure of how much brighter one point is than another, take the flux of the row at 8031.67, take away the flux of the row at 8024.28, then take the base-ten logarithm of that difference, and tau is -0.37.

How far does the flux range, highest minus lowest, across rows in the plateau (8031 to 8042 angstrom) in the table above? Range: 0.52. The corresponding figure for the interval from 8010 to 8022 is 0.63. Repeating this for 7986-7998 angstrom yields 0.28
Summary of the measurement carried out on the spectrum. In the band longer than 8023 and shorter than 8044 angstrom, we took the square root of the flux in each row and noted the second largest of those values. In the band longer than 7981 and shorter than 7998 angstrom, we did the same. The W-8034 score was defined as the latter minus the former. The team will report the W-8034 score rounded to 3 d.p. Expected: -0.034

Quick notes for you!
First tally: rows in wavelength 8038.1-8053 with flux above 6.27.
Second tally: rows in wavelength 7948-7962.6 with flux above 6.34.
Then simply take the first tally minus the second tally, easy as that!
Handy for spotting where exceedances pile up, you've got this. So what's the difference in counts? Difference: -1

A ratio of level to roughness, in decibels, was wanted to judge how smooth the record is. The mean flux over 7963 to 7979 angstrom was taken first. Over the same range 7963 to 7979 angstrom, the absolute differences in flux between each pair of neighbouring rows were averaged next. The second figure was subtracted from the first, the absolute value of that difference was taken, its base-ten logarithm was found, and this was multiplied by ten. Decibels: 7.63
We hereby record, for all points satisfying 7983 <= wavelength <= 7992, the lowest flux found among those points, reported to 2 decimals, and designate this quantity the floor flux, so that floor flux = 6.05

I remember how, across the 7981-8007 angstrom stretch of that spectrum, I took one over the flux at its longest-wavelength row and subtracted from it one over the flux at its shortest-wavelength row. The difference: -0.004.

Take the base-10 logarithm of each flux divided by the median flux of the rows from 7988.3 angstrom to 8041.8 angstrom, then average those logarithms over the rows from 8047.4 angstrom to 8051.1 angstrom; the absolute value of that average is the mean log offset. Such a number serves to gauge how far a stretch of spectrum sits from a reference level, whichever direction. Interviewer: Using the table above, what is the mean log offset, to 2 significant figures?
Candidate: 0.033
